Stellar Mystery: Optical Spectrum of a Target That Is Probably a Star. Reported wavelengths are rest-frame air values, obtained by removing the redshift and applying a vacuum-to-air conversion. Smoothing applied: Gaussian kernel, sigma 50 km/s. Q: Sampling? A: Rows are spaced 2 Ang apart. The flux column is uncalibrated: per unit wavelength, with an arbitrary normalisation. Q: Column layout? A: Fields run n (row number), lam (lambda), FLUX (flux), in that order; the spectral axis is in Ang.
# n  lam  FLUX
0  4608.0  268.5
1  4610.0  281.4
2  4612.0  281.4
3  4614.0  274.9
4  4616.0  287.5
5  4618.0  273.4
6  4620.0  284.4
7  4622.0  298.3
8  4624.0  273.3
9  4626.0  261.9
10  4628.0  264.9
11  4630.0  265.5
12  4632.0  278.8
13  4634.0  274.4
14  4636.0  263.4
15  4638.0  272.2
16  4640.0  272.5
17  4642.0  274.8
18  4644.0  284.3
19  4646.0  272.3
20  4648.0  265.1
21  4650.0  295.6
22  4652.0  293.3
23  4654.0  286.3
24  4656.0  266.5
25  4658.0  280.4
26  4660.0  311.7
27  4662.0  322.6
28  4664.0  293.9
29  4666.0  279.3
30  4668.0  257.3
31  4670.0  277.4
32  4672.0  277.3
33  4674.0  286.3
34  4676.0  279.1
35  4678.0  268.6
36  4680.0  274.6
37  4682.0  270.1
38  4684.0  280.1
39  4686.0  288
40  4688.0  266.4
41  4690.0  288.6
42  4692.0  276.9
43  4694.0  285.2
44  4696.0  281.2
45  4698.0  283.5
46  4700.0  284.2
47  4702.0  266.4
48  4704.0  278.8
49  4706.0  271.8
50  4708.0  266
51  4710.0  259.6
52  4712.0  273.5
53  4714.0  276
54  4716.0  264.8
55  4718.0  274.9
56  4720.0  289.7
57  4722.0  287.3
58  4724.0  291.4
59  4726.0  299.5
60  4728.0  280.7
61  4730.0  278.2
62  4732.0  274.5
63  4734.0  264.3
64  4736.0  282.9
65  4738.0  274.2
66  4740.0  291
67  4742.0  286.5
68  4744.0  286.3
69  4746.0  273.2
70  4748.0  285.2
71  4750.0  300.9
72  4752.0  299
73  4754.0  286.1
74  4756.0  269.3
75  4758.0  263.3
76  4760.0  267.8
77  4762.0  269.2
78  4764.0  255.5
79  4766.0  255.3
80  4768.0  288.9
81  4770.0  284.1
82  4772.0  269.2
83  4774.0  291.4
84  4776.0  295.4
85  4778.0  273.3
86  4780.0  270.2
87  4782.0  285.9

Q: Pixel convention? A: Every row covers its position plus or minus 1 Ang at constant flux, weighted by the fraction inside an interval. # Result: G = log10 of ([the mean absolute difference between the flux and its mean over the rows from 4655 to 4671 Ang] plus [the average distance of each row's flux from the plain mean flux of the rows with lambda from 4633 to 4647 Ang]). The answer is 1.327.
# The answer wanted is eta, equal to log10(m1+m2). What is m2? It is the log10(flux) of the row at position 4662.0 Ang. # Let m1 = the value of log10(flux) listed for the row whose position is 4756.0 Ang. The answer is 0.694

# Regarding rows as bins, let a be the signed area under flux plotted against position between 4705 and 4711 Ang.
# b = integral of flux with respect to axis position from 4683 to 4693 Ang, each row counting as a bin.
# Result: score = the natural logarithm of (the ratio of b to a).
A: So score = 0.6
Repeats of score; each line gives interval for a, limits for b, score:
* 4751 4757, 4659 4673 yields 0.9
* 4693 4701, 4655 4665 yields 0.3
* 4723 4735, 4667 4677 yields -0.2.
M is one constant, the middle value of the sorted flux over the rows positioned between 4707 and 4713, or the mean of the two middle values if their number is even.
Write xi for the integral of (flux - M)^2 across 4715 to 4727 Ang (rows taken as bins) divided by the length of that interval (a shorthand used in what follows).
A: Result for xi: 477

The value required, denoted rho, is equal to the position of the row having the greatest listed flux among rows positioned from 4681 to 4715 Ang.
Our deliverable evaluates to 4690.0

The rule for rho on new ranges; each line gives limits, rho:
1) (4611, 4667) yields 4662.0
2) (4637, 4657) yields 4650.0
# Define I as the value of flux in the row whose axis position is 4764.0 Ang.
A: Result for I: 255.5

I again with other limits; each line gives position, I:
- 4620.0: 284.4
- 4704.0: 278.8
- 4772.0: 269.2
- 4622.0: 298.3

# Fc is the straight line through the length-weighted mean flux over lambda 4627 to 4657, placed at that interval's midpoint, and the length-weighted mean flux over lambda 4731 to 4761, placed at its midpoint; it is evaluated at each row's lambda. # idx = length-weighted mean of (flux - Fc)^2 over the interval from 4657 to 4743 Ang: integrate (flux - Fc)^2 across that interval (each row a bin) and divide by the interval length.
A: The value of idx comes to 162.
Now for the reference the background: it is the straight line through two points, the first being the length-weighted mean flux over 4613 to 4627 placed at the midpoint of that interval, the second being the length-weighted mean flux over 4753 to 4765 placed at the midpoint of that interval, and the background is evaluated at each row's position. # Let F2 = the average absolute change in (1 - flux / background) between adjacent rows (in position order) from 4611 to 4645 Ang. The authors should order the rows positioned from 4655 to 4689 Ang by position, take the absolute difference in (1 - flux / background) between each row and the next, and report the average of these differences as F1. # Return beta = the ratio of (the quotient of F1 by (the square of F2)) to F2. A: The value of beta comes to 1348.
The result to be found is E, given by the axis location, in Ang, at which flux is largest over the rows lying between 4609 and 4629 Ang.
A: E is 4622.0 Ang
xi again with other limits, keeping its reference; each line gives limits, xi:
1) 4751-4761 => 303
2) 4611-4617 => 260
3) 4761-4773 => 183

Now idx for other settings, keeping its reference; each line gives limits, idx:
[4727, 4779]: 155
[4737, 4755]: 121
